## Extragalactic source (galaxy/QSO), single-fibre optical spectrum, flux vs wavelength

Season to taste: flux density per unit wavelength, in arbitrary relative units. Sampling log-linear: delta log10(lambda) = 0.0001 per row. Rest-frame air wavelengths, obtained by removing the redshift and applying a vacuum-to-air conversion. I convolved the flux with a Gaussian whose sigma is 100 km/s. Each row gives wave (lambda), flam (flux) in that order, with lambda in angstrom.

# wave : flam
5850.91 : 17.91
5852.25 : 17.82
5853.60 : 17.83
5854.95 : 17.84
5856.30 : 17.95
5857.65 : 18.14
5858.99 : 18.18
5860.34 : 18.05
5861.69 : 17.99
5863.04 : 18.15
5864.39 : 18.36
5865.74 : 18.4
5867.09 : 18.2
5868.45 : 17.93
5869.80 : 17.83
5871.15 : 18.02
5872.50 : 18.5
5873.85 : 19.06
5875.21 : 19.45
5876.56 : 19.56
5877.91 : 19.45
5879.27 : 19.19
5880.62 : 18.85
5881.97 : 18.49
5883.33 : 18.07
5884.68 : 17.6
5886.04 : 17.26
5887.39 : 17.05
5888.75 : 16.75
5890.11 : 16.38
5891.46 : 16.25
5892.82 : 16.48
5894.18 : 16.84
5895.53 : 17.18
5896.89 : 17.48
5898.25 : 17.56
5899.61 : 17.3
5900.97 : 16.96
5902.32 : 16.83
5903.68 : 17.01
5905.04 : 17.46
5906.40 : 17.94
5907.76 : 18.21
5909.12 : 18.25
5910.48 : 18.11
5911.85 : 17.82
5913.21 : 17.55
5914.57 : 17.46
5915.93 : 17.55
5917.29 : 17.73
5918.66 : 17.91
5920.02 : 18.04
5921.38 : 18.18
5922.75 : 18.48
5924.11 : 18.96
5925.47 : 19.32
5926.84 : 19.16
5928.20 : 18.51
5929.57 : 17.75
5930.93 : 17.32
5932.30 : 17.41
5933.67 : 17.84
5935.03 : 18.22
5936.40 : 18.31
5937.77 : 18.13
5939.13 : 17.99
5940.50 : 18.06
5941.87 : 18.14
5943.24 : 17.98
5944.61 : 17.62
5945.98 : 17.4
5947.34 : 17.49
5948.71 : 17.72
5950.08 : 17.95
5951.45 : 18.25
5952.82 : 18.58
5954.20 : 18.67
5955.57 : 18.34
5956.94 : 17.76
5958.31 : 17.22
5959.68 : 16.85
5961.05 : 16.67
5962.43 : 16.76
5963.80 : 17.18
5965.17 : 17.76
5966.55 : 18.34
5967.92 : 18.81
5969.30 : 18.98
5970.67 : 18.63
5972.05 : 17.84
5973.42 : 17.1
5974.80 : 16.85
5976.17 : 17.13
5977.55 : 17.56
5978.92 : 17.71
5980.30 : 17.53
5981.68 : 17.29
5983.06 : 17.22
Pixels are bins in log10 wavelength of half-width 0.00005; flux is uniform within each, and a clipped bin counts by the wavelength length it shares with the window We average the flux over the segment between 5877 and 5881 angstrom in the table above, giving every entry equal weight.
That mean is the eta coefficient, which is 19.2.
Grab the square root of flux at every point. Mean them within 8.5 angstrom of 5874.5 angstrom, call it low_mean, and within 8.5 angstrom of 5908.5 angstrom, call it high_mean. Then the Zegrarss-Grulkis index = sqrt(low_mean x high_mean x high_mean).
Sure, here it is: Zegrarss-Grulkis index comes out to 8.72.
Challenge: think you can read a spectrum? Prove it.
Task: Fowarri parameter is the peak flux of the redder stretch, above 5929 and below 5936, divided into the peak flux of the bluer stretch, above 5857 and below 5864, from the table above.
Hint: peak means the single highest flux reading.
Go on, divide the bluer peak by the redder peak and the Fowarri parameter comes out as 1.00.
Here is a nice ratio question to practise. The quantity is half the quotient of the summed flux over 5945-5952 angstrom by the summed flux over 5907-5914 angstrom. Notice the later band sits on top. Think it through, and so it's 0.494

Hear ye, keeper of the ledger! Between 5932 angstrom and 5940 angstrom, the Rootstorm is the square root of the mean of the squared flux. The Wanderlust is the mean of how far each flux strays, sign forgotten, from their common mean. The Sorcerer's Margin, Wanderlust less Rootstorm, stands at -17.7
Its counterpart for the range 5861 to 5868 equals -18.1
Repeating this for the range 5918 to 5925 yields -18.0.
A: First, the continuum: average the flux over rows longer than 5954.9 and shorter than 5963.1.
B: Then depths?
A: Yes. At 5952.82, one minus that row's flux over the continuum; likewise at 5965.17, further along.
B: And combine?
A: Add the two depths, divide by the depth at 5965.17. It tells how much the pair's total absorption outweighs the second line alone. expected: 3.7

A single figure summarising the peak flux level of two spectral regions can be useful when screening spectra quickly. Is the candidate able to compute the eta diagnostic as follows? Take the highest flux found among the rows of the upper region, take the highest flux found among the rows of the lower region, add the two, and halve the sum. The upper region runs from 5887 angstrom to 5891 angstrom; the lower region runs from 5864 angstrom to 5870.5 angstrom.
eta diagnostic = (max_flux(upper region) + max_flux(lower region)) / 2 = 17.7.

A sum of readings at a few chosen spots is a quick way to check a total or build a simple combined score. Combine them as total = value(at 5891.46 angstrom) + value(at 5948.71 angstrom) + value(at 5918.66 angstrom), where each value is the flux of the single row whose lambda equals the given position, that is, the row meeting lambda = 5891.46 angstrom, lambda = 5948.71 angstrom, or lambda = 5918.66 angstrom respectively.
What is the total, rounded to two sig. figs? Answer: 52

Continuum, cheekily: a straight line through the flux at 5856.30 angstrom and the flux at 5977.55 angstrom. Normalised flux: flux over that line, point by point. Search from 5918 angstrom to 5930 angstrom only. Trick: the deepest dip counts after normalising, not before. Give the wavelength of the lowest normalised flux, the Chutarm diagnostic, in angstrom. 5929.57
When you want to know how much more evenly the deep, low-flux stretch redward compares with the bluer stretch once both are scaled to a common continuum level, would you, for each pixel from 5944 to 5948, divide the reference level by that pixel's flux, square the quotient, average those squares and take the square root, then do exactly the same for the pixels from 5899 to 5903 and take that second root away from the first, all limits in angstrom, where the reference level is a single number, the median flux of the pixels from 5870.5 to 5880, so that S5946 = -0.031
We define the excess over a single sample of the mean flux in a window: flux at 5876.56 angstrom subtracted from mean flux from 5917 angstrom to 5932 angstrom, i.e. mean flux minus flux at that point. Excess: -1.3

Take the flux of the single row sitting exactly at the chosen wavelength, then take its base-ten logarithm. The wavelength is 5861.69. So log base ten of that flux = 1.26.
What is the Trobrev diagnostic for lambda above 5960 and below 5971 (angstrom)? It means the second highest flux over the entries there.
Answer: 18.81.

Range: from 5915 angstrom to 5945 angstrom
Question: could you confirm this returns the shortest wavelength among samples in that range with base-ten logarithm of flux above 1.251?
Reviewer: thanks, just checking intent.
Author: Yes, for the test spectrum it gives 5918.66 angstrom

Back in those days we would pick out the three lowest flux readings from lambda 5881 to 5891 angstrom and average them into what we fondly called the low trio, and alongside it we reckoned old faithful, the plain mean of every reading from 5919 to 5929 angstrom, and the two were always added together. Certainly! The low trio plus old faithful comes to 35.4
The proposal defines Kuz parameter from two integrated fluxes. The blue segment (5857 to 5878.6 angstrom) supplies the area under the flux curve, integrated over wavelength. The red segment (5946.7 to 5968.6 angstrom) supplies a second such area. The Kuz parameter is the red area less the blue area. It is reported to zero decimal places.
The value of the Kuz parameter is -9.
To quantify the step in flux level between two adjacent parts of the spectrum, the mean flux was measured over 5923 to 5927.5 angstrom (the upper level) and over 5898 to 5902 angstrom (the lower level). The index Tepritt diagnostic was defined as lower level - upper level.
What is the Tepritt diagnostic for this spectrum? -1.9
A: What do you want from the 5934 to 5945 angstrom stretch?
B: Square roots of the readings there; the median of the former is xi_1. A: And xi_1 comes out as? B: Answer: 4.25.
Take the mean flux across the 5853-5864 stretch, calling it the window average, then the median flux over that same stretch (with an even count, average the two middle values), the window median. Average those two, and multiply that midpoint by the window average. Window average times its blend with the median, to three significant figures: 325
